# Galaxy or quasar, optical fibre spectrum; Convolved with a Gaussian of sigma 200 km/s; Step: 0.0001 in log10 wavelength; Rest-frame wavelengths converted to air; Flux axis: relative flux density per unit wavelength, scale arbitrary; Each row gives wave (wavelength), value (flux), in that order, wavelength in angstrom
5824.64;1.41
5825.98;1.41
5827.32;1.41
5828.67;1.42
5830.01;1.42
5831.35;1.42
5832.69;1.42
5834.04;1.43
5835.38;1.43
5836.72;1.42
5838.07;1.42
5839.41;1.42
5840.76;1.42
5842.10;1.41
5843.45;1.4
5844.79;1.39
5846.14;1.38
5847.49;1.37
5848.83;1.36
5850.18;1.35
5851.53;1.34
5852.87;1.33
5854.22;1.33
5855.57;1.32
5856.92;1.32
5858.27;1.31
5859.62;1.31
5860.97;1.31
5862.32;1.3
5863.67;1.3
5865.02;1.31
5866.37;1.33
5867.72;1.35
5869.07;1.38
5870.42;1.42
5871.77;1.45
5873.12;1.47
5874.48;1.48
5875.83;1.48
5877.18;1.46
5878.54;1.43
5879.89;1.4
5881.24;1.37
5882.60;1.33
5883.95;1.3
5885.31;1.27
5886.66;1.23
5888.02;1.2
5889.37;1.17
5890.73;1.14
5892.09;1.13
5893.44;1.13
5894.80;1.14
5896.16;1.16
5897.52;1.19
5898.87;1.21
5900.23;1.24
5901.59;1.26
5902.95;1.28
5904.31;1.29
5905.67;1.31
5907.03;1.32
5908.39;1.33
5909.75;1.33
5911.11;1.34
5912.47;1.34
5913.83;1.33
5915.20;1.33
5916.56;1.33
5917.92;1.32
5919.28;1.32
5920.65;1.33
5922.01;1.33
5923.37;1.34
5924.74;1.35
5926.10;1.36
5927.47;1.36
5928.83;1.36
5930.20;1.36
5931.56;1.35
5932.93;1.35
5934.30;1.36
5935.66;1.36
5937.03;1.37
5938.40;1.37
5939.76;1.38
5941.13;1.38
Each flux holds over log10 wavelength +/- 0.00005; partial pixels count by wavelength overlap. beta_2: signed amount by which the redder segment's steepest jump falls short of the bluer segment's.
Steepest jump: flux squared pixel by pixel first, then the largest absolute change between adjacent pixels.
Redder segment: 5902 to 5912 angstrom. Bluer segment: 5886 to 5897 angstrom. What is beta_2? 0.021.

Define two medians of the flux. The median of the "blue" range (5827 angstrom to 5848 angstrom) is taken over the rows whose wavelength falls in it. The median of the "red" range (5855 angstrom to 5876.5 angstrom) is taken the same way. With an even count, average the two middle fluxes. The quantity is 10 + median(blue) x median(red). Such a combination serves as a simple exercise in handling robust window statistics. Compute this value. 11.9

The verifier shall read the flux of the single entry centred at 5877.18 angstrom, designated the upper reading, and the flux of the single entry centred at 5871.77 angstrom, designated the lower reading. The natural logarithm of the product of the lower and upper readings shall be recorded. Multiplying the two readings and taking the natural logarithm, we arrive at 0.75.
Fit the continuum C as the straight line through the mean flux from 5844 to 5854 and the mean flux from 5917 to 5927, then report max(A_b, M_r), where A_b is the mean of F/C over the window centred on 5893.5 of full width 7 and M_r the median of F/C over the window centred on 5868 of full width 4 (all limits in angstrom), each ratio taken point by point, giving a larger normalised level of 1.00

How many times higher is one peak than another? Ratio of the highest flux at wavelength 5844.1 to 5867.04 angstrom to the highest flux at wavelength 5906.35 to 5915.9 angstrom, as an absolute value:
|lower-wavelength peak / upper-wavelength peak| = 1.04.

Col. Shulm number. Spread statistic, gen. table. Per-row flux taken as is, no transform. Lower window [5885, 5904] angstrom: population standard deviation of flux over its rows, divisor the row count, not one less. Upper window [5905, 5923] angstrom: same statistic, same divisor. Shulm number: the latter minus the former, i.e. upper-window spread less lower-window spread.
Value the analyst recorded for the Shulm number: -0.04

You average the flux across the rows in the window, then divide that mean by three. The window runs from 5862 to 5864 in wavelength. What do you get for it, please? 0.4333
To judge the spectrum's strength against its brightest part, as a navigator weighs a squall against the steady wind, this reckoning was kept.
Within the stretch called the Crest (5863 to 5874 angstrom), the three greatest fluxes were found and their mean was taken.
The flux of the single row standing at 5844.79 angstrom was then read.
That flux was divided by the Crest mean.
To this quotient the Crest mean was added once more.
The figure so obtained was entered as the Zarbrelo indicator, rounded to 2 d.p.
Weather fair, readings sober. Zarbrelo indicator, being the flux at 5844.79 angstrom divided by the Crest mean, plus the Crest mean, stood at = 2.41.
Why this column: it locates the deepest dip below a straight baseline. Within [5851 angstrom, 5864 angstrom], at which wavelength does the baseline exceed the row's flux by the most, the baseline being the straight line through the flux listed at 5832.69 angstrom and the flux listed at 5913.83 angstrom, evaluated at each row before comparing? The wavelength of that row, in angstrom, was 5862.32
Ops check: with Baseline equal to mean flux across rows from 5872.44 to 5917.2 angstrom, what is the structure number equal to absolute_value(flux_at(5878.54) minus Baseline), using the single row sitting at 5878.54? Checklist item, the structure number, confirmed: 0.14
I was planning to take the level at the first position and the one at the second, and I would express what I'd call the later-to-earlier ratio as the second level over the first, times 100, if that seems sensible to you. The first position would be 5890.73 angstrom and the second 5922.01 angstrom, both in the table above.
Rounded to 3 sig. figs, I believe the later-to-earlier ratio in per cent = 117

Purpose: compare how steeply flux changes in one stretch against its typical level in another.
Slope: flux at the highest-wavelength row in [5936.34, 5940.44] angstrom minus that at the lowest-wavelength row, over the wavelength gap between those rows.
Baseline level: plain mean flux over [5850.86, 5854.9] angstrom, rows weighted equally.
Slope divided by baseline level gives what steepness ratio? 0.003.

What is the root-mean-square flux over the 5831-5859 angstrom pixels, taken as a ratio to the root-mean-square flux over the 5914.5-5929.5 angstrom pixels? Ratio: 1.03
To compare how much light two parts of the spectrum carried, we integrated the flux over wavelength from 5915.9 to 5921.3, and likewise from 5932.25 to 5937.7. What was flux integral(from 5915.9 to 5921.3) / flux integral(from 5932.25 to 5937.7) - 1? -0.03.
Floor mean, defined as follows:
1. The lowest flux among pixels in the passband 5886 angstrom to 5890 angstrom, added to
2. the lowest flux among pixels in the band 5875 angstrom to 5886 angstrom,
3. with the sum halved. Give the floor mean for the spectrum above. 1.22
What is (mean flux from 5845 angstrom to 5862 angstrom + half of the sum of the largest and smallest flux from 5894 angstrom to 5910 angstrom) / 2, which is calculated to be 1.29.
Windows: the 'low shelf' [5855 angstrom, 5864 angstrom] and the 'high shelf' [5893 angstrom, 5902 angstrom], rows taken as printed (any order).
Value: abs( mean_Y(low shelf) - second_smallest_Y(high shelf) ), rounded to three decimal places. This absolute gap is 0.170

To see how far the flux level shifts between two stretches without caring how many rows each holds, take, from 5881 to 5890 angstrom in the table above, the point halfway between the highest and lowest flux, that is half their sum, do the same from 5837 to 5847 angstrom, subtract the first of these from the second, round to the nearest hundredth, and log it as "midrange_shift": 0.13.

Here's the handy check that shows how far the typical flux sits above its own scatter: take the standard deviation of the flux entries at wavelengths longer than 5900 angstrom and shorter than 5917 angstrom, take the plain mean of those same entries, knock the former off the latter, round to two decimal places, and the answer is 1.28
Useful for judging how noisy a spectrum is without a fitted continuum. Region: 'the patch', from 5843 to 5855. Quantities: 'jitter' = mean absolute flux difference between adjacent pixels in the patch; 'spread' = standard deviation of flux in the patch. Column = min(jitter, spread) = 0.009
